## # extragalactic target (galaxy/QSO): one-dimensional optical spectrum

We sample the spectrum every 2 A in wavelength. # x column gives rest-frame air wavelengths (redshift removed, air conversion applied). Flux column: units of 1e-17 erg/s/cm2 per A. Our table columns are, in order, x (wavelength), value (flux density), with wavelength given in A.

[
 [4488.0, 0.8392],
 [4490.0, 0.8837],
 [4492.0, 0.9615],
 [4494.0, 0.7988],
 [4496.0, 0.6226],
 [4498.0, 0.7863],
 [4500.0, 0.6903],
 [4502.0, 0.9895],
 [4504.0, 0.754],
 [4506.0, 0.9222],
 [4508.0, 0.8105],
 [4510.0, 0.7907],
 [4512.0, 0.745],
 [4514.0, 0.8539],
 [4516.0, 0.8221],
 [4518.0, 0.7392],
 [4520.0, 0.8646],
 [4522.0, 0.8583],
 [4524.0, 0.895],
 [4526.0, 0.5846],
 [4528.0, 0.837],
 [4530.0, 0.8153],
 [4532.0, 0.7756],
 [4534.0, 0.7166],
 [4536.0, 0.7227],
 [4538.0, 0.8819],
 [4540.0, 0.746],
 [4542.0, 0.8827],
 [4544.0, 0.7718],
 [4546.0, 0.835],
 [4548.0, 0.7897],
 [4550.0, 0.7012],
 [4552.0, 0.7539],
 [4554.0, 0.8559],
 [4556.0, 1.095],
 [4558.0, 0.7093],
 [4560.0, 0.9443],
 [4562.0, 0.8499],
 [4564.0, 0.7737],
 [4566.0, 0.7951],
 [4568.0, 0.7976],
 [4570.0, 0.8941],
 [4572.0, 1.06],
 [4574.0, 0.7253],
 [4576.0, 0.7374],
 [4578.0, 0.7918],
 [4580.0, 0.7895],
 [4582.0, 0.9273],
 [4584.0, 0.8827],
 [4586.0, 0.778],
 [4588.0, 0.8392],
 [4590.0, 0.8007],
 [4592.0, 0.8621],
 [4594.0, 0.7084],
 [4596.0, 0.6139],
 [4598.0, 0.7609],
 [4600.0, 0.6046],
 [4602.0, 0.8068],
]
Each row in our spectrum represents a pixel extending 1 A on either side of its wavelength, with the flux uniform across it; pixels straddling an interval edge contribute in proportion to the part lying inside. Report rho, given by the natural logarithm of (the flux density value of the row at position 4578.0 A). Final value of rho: -0.233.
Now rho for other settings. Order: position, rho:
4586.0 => -0.251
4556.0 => 0.091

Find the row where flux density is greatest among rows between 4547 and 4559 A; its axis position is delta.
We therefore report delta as 4556.0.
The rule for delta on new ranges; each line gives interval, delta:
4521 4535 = 4524.0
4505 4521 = 4506.0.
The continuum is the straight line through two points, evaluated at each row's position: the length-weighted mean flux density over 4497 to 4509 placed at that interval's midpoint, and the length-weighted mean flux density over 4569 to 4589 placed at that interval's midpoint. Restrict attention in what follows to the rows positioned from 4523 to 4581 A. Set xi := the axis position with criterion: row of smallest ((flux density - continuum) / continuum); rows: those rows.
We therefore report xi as 4526.0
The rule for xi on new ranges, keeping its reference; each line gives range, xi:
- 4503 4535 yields 4526.0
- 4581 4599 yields 4596.0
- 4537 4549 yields 4540.0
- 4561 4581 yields 4574.0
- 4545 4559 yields 4550.0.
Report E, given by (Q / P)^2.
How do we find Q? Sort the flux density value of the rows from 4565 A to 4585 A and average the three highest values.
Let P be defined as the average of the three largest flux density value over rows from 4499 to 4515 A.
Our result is 1.09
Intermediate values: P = 0.922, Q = 0.960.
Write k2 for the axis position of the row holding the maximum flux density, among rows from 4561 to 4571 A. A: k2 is 4570.0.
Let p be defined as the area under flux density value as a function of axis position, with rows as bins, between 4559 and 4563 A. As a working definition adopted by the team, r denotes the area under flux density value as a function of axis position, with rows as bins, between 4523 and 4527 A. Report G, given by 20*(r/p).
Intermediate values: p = 3.6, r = 2.96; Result 16.5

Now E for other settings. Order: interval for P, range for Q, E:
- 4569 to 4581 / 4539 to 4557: 1.06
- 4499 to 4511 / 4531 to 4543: 0.87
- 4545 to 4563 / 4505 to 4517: 0.81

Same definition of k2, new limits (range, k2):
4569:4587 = 4572.0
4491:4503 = 4502.0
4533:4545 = 4542.0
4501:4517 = 4502.0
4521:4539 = 4524.0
